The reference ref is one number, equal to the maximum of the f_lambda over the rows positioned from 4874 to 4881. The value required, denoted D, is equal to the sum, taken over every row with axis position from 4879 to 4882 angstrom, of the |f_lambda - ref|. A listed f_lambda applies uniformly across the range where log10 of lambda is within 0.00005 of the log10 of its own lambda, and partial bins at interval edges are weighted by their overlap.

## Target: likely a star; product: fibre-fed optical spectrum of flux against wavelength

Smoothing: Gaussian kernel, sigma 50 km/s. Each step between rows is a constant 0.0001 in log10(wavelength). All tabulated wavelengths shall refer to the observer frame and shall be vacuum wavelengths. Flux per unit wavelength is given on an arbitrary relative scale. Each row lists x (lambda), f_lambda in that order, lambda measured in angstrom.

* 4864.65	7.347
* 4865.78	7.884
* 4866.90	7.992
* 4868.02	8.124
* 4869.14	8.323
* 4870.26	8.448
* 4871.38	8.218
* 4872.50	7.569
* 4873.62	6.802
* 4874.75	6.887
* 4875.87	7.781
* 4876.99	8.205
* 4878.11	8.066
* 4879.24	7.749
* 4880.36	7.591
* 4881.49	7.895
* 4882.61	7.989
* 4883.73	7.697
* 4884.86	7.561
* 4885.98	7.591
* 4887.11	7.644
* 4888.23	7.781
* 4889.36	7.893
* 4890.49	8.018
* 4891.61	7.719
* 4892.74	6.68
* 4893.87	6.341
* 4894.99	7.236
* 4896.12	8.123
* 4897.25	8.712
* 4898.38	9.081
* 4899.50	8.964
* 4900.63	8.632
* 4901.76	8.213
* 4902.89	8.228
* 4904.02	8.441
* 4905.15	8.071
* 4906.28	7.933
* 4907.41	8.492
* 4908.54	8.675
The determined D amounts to 1.38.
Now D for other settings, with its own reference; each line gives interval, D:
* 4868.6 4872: 0.37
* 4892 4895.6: 4.36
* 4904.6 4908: 0.69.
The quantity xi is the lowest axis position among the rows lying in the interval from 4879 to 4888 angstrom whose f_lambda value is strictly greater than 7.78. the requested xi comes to 4881.49 angstrom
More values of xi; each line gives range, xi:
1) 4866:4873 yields 4866.90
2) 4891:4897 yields 4896.12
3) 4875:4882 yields 4875.87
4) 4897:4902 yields 4897.25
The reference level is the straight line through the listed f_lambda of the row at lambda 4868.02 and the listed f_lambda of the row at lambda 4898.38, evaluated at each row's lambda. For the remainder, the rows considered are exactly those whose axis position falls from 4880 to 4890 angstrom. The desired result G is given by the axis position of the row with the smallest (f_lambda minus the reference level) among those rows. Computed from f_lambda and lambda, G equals 4885.98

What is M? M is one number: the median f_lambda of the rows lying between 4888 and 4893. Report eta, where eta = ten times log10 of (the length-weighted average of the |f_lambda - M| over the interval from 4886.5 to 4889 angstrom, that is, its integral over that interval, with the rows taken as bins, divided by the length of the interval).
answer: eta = -11.31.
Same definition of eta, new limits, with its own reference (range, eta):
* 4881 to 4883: -7.99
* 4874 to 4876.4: -3.08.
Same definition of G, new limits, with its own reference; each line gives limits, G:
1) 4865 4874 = 4873.62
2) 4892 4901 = 4893.87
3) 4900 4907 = 4906.28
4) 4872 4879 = 4873.62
